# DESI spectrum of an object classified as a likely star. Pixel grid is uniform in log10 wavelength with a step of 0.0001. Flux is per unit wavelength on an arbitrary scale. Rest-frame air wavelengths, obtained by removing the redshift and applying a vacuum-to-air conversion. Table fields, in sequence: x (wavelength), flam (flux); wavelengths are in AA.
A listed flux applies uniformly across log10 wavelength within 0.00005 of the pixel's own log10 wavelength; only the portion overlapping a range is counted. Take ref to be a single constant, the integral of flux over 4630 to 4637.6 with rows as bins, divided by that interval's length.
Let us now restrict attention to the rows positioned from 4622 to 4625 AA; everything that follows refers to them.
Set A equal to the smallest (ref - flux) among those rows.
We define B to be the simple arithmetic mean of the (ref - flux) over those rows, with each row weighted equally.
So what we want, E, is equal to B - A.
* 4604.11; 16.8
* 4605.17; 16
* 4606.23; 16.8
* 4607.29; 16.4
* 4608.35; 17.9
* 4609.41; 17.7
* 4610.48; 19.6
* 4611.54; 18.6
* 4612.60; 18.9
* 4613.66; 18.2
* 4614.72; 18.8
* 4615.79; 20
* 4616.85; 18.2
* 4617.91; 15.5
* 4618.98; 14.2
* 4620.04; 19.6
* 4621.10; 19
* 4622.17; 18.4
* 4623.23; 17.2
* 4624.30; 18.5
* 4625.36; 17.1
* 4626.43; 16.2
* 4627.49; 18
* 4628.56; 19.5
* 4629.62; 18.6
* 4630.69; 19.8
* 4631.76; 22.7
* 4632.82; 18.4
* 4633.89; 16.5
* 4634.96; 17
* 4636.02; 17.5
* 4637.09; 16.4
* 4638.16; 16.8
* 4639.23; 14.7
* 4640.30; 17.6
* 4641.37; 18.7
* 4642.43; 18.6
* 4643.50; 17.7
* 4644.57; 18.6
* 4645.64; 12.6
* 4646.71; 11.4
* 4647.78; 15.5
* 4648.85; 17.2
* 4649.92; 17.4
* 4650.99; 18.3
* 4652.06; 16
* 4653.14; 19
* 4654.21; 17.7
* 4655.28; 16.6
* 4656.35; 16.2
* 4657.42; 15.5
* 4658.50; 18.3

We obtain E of 0.5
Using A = -0.2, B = 0.3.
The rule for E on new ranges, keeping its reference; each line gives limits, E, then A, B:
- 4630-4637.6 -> 4.4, -4.4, 0.0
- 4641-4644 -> 0.4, -0.4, 0.0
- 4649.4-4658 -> 1.9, -0.7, 1.2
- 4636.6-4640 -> 0.8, 1.5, 2.4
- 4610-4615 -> 0.8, -1.3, -0.5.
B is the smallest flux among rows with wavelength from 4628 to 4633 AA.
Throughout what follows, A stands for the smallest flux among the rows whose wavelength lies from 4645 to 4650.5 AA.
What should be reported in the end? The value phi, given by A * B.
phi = 210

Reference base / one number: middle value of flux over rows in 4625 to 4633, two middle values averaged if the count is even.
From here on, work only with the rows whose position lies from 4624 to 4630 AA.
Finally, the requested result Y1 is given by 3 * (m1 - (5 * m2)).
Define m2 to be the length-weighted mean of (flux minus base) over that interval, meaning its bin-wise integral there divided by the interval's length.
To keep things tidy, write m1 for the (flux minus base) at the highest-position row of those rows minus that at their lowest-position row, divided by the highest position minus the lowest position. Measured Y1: 8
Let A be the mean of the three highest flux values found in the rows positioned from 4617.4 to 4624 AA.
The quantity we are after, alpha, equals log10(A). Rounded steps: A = 19.0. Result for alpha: 1.28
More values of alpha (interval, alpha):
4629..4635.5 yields 1.31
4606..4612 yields 1.27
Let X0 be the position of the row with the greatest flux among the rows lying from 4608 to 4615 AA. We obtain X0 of 4610.48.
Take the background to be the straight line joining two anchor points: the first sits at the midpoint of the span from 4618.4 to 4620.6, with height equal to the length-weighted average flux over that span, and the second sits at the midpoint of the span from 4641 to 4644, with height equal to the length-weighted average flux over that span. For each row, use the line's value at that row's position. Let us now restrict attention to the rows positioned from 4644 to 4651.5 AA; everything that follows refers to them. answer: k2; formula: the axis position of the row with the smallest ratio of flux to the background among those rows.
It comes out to 4646.71 AA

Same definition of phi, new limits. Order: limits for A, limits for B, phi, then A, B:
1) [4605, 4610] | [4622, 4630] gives 259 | 16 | 16.2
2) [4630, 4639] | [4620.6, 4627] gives 266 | 16.4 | 16.2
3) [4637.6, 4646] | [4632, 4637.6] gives 207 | 12.6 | 16.4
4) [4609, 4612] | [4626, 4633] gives 287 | 17.7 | 16.2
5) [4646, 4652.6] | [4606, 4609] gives 187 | 11.4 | 16.4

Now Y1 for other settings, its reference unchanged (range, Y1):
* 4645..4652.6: 46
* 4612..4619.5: 10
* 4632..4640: 21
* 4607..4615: 4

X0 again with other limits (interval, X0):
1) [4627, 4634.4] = 4631.76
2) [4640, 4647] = 4641.37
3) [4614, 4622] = 4615.79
